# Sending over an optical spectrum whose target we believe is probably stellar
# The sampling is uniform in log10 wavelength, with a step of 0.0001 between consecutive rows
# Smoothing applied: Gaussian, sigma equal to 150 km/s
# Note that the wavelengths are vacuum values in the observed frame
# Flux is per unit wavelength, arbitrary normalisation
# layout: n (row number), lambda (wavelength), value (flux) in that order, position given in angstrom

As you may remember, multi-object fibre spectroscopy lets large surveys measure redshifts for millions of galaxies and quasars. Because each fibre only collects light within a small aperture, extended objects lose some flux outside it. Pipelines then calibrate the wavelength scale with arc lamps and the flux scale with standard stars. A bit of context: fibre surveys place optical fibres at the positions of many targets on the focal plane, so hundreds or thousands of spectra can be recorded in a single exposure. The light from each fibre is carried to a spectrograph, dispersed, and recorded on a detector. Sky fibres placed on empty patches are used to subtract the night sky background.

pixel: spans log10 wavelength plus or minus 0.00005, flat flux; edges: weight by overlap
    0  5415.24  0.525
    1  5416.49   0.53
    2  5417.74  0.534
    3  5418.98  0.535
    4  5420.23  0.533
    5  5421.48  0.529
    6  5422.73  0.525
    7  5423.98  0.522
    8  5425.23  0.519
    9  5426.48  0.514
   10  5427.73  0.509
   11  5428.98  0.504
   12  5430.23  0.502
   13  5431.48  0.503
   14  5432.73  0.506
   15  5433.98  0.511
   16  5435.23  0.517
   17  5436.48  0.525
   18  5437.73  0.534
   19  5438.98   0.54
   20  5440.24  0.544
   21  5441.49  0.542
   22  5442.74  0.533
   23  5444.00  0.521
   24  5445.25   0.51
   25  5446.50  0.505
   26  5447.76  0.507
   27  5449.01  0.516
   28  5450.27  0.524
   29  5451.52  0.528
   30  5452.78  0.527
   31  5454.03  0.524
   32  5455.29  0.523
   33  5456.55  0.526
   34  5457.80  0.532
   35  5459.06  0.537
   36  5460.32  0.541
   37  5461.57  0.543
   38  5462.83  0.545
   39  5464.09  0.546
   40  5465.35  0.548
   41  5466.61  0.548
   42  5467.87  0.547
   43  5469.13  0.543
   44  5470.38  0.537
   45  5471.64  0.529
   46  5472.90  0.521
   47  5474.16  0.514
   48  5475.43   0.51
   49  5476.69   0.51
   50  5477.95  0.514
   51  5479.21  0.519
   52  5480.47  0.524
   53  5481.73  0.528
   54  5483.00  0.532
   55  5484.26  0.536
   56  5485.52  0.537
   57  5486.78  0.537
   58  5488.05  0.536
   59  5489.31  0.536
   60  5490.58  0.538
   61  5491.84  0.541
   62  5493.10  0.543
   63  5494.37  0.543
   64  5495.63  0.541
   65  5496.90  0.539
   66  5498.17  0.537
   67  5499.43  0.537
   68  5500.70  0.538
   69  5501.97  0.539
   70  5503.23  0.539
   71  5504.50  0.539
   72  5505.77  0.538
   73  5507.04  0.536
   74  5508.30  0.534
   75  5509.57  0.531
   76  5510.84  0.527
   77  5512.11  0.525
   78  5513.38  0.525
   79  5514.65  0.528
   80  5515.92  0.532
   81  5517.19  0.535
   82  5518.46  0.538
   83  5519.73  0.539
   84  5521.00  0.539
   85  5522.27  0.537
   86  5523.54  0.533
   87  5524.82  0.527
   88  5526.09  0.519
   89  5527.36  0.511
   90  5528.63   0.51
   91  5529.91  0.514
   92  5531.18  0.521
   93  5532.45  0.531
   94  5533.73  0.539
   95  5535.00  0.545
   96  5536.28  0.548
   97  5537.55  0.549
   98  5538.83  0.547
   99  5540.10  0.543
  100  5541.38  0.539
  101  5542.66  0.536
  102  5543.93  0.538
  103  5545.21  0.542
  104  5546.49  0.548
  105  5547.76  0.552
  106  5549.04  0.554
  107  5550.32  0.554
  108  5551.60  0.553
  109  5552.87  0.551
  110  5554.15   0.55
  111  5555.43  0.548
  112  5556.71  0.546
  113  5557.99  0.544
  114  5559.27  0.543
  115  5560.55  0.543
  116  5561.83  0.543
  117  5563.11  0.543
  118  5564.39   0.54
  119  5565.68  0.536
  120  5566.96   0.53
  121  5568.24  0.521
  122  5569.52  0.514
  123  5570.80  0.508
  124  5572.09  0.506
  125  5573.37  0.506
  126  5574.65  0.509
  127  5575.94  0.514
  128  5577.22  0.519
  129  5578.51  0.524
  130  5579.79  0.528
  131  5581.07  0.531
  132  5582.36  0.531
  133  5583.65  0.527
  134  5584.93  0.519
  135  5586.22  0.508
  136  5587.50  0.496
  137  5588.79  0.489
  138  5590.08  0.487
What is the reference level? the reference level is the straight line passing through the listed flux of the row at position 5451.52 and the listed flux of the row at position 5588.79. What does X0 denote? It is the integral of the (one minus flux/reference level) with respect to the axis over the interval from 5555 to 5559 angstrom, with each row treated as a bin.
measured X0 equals -0.38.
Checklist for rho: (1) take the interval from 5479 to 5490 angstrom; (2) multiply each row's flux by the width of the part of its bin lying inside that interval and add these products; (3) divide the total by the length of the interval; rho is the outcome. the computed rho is 0.532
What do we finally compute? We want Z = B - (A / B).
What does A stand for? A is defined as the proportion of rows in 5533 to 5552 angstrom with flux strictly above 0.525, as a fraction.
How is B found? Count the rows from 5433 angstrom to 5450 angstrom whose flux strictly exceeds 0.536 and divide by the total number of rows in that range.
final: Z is -4.1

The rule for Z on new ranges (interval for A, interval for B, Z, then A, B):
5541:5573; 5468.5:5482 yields -4.4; 0.8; 0.18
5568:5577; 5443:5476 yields 0.4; 0.0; 0.38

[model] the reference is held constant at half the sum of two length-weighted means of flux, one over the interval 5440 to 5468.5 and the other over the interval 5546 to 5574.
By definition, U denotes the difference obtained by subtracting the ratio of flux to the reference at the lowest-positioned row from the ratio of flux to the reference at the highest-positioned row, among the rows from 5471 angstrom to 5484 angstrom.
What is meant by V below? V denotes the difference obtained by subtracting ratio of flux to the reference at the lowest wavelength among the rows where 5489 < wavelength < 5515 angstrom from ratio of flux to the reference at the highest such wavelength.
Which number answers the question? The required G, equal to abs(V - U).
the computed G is 0.021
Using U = 0.006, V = -0.015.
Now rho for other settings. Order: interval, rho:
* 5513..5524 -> 0.534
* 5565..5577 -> 0.516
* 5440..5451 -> 0.522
